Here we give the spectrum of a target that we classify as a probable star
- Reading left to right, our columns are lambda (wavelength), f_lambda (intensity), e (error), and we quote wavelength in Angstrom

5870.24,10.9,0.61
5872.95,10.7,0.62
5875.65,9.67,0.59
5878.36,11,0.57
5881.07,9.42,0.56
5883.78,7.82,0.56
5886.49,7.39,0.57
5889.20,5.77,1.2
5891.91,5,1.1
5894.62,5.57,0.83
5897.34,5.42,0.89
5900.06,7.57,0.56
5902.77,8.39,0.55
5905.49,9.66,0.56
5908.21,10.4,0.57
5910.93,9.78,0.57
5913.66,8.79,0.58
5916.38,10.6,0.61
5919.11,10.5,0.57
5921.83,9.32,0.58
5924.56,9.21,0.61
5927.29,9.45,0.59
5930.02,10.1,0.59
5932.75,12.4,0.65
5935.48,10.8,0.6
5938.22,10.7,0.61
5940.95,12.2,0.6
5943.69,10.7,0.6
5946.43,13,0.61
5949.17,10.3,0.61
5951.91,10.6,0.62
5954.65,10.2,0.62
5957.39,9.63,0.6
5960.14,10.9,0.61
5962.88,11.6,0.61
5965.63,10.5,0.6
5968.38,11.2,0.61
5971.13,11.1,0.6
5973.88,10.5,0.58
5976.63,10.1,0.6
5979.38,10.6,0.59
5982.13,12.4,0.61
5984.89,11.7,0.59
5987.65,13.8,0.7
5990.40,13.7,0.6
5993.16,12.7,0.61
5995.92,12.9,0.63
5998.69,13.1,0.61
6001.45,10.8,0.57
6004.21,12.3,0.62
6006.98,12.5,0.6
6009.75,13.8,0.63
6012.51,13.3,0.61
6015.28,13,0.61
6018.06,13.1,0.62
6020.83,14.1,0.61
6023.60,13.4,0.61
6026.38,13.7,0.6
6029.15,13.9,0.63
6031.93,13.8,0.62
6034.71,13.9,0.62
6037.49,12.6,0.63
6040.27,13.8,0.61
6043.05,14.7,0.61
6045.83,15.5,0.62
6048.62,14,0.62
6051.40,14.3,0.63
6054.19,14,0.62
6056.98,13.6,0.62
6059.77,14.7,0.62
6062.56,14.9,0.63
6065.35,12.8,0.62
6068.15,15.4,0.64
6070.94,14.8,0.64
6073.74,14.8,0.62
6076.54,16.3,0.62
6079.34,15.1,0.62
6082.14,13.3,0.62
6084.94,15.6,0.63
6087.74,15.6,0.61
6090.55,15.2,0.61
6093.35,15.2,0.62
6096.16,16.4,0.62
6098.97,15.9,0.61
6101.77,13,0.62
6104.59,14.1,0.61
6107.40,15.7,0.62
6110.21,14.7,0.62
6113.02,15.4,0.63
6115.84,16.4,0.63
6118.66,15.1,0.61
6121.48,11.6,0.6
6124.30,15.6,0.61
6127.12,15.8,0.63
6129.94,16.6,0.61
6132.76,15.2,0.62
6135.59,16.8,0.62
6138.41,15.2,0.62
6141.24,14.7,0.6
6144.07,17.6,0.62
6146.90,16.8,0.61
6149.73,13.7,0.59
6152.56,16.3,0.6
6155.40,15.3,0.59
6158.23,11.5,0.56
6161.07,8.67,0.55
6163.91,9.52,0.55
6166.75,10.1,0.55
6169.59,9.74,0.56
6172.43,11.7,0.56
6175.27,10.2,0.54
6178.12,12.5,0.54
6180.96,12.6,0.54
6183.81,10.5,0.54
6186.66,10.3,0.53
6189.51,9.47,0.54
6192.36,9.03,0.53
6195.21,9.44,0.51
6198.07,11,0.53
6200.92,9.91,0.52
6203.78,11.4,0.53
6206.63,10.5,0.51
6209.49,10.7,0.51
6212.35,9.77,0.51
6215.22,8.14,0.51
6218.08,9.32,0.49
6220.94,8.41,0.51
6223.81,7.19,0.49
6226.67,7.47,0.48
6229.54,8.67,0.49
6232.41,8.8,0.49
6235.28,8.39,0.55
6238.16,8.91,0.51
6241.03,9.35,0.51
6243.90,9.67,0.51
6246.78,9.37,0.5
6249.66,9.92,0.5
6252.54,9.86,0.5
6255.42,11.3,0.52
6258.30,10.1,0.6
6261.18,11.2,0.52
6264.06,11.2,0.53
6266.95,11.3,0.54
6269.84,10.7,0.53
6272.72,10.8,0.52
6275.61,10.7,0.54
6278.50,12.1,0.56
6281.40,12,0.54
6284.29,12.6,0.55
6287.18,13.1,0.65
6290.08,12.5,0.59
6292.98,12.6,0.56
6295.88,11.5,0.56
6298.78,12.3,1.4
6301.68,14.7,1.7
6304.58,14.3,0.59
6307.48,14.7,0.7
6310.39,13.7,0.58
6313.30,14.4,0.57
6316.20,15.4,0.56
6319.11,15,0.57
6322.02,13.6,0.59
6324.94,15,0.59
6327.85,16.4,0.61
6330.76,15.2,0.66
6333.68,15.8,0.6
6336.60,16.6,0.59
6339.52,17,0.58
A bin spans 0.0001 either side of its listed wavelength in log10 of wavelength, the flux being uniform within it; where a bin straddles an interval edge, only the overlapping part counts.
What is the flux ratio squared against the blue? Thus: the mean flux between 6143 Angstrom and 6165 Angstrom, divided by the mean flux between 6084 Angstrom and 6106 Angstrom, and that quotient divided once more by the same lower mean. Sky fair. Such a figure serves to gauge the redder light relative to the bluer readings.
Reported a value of 0.06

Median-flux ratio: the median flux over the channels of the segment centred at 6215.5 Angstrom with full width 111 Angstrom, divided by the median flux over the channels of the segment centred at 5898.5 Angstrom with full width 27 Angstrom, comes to 1.3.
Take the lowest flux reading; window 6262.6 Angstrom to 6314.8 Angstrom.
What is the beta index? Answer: 10.7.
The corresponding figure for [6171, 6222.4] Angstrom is 8.14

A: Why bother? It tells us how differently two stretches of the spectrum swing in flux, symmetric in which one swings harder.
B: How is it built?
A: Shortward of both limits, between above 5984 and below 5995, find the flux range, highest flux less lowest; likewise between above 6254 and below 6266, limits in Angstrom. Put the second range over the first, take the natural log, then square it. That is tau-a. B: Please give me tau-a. 0.31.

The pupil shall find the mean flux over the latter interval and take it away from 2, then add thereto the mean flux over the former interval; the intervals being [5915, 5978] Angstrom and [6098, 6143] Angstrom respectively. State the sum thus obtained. -2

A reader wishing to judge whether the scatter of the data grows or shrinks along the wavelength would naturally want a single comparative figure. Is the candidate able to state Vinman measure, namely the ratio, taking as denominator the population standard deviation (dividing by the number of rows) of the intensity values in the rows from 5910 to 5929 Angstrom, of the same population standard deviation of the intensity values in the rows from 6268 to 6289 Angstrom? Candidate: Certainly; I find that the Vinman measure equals 1.46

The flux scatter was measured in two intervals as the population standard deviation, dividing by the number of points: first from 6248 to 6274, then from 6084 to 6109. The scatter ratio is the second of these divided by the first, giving 1.72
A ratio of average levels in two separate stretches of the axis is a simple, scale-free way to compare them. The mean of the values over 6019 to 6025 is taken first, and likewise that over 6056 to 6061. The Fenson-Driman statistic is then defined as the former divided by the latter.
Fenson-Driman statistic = 0.97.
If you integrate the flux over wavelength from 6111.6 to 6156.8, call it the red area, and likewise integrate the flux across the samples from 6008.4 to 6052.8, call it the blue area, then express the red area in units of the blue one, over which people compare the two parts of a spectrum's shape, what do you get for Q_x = 1.1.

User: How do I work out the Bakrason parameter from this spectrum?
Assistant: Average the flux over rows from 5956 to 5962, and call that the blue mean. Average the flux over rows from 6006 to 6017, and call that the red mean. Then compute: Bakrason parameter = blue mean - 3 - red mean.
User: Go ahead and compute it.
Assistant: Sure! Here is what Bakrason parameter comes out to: -6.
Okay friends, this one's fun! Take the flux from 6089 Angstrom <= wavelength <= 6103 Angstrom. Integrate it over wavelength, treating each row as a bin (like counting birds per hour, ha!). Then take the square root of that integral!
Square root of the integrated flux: 14.6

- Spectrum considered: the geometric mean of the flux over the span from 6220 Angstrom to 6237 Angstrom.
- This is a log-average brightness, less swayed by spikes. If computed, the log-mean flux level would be 8.1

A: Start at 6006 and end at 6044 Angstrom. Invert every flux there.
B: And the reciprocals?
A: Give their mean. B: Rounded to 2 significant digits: 0.074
